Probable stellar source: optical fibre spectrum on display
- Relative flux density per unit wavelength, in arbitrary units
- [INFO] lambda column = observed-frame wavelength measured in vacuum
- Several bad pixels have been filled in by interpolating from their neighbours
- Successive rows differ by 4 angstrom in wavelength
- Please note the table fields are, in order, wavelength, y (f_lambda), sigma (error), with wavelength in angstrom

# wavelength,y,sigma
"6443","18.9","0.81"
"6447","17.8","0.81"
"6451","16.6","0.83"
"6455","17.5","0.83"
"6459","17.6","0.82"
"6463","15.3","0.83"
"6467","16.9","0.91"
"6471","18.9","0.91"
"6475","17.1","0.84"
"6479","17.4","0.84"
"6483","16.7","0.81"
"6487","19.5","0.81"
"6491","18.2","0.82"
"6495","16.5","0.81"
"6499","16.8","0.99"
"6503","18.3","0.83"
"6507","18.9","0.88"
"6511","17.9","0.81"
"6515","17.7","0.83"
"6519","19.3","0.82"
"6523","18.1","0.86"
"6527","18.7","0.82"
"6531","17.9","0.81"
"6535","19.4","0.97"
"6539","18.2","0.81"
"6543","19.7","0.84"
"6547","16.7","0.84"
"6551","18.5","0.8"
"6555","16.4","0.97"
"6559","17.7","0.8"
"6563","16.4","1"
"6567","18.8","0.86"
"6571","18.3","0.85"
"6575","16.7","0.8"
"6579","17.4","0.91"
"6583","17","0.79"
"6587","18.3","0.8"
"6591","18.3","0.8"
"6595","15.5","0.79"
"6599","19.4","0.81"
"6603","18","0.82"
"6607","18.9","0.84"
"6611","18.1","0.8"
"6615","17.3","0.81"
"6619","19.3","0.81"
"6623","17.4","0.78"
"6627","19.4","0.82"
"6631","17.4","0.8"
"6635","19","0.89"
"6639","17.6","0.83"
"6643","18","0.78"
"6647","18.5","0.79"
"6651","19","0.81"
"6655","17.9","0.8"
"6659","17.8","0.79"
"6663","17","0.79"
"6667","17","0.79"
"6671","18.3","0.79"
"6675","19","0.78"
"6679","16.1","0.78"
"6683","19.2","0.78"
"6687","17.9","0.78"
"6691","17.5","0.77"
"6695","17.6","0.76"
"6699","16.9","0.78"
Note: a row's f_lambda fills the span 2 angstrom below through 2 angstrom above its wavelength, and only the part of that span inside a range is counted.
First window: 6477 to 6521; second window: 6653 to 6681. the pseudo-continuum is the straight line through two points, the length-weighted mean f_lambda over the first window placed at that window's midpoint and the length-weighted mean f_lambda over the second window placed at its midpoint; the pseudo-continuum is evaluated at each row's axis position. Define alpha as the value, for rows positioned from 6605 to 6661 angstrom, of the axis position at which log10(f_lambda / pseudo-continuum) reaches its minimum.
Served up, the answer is 6615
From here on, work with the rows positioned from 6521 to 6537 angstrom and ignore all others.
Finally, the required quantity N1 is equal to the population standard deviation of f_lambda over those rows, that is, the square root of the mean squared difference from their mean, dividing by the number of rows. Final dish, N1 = 0.58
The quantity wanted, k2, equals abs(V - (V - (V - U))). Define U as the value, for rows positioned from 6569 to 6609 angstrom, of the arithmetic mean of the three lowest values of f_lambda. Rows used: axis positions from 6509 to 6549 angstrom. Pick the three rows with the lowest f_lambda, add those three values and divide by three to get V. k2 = 1.0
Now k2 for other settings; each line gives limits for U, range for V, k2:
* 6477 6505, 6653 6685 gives 0.0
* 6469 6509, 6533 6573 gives 0.2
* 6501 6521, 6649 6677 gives 0.7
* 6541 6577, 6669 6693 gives 0.7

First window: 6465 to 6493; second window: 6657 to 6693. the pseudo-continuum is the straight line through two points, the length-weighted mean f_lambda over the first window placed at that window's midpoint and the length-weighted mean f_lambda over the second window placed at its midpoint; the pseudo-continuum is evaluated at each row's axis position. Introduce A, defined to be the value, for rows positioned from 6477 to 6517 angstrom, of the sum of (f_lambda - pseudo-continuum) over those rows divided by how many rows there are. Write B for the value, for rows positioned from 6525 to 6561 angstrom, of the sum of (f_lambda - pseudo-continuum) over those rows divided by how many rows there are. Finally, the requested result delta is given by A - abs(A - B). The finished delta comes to -0.4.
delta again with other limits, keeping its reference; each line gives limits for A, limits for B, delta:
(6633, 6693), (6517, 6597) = 0.1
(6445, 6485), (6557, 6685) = -1.4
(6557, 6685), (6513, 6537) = -0.4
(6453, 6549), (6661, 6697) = 0.0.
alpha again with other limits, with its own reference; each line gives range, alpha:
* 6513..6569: 6555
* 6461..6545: 6463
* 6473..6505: 6495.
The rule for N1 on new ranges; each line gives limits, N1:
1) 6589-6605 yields 1.43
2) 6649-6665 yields 0.71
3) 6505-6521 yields 0.67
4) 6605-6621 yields 0.77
